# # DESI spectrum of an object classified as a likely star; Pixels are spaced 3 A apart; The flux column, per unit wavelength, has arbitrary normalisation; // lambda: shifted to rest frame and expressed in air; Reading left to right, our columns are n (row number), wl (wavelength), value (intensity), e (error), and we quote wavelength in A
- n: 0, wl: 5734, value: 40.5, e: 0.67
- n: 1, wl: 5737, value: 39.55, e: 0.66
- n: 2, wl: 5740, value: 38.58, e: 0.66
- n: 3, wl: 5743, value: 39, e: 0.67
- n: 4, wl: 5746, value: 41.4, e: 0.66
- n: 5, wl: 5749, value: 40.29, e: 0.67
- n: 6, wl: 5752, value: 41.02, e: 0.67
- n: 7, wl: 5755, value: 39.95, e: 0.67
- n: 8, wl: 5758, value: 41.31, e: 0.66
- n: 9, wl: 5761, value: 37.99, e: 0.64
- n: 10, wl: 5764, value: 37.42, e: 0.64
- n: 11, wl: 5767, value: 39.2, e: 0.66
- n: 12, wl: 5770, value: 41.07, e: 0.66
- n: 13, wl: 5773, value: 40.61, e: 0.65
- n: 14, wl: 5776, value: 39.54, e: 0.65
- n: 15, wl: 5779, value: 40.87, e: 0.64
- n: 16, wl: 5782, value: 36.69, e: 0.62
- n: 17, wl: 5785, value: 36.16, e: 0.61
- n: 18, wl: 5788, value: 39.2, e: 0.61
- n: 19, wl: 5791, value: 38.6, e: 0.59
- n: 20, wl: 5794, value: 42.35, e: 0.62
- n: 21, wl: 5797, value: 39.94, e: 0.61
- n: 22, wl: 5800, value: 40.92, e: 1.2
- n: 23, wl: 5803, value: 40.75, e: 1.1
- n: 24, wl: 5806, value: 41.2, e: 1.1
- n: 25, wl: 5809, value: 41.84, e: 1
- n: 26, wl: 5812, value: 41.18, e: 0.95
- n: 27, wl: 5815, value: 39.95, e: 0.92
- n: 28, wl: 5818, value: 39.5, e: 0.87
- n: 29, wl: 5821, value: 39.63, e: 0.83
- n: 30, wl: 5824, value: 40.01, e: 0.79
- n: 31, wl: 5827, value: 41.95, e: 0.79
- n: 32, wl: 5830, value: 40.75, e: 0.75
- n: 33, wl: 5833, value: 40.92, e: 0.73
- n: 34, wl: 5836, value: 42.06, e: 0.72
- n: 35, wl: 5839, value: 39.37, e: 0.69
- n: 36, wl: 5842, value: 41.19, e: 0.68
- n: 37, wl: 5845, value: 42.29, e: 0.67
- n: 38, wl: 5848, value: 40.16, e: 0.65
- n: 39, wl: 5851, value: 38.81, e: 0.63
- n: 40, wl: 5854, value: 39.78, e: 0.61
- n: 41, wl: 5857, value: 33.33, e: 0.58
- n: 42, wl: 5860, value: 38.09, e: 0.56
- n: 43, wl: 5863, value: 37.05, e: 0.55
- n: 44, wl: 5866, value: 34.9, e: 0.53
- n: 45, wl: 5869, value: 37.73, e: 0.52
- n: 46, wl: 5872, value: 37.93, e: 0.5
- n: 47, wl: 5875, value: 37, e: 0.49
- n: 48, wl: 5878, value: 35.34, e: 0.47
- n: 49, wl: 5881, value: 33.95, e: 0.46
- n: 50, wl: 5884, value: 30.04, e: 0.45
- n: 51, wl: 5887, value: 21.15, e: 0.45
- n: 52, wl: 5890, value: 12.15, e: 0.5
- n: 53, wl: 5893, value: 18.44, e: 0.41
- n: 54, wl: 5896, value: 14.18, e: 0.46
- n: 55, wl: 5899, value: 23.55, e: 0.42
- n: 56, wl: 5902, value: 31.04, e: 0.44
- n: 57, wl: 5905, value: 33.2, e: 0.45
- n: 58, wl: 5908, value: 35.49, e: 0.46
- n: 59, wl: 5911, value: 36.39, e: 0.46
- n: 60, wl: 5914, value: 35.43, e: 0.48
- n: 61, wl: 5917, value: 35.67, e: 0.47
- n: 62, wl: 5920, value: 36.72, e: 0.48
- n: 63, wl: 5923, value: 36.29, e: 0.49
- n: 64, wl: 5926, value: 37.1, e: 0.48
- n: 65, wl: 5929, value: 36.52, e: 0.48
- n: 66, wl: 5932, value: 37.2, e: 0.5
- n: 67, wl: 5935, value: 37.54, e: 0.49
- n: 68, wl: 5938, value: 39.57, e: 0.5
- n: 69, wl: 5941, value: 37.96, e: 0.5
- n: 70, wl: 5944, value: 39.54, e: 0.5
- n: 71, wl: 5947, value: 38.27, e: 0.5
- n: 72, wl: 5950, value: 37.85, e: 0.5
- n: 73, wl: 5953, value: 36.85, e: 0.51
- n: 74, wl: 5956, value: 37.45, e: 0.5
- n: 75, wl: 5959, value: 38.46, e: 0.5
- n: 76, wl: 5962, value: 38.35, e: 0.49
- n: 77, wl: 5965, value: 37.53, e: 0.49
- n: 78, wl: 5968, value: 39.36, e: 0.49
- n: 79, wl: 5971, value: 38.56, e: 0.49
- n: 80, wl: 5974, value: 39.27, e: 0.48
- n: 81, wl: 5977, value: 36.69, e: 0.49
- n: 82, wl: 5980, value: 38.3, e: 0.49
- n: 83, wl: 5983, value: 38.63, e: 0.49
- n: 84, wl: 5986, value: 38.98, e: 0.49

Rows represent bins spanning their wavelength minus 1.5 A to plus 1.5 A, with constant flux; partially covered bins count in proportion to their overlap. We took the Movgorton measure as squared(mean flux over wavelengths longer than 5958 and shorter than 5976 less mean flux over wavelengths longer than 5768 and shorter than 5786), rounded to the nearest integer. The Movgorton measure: 0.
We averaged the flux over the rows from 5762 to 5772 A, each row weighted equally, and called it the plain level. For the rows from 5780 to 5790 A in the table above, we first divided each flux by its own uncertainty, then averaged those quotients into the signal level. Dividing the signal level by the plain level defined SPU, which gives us 1.6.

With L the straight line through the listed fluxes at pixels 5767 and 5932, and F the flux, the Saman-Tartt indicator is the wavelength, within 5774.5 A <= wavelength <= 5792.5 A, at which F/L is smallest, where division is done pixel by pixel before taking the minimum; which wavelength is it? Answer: 5785 A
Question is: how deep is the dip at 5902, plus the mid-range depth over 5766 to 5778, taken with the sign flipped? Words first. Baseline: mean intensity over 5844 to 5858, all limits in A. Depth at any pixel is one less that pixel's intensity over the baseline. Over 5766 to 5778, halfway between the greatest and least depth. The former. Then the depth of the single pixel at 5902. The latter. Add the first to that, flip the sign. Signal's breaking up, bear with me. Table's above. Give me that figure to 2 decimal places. -0.17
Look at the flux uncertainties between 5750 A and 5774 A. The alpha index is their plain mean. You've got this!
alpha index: 0.66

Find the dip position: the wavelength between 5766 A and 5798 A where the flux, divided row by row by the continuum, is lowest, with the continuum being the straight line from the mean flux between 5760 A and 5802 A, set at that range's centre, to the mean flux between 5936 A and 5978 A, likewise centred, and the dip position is 5785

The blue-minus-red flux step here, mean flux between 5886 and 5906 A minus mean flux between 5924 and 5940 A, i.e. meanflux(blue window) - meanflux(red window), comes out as -16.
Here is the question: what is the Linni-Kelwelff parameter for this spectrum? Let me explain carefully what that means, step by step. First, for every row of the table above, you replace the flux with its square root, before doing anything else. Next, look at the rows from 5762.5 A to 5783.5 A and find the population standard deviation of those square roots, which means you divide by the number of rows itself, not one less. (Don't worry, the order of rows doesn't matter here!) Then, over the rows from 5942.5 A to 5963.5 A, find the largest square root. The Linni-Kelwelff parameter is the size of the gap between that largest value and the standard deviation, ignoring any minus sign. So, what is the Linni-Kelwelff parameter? 6.16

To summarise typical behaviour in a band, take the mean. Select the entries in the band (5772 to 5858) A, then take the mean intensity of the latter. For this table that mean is 40.0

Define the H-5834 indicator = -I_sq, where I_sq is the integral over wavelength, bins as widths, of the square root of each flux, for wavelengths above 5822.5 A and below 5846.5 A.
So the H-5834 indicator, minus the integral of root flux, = -154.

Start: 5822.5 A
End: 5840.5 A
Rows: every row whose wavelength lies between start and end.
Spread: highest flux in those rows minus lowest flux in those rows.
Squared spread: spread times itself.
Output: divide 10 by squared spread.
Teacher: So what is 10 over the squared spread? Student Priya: 1.4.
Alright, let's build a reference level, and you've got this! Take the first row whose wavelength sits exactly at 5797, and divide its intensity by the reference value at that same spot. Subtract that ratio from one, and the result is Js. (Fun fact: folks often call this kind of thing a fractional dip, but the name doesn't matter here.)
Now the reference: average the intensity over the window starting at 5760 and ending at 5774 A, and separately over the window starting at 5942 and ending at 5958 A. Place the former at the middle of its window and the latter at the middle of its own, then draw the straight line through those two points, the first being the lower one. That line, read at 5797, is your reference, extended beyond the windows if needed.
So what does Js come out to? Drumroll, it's -0.02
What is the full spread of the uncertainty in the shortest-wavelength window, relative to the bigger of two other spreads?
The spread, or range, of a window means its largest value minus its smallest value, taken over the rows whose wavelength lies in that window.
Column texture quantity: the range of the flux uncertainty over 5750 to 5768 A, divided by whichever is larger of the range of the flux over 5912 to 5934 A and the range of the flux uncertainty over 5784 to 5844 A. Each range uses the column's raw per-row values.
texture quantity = 0.017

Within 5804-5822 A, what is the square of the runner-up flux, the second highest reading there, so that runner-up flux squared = 1697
